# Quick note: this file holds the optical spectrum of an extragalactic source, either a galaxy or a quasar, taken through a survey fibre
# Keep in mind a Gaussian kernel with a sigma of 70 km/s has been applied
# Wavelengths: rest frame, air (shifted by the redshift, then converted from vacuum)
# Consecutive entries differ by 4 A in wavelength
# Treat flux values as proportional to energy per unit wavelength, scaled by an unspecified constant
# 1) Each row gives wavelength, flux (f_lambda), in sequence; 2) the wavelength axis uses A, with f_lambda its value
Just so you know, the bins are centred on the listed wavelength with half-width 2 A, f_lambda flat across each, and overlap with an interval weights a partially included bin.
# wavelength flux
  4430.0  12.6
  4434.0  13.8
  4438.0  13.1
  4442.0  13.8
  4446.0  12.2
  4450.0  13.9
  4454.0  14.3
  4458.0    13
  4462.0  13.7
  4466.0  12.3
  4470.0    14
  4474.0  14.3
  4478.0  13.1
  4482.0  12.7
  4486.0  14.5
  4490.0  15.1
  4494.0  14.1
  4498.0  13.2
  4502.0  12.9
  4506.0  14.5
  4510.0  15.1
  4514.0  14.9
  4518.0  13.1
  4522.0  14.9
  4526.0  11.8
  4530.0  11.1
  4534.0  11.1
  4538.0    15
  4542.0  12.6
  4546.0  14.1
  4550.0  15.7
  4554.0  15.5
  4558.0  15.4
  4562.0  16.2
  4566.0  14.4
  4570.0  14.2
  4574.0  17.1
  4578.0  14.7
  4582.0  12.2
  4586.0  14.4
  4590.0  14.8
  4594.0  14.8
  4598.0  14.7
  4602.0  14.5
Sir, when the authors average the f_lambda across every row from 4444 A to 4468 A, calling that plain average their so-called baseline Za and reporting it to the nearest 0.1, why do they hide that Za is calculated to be 13.2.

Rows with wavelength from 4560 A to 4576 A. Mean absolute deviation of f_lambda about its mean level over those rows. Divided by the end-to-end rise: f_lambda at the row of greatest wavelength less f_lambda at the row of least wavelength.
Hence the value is 1.3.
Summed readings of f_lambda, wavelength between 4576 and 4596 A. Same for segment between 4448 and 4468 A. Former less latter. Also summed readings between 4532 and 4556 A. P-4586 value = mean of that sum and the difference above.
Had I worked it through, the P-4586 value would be 44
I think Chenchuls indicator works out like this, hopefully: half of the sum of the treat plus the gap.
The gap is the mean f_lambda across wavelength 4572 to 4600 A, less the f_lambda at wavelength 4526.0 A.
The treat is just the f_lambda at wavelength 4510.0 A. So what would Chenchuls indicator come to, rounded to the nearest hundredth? 8.99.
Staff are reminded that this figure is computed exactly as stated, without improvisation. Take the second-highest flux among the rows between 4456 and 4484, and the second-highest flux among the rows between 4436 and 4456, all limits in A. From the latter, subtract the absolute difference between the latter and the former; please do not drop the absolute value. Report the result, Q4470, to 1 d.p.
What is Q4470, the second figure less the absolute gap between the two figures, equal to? 13.8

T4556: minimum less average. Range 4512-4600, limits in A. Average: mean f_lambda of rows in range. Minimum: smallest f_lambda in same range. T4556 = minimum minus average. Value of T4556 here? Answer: -3.1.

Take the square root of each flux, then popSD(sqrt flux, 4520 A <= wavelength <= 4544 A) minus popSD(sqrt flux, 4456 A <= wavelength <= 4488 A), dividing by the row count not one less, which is 0.13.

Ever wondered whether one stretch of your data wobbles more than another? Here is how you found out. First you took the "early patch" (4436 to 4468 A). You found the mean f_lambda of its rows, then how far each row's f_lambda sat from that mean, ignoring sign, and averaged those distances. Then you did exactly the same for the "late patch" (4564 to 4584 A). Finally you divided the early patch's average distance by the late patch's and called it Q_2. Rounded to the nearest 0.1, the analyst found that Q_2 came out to 0.6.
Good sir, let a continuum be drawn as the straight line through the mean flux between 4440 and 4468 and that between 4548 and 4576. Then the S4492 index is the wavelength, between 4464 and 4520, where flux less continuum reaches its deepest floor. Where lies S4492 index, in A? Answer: 4518.0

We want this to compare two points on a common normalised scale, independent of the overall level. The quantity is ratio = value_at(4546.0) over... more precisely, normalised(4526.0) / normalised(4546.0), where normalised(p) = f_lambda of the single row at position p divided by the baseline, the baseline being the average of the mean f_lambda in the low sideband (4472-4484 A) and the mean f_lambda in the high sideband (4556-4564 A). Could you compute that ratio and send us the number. 0.84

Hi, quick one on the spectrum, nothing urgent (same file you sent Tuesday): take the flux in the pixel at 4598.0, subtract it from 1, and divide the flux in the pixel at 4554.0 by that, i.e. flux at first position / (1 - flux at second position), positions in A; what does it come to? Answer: -1.13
